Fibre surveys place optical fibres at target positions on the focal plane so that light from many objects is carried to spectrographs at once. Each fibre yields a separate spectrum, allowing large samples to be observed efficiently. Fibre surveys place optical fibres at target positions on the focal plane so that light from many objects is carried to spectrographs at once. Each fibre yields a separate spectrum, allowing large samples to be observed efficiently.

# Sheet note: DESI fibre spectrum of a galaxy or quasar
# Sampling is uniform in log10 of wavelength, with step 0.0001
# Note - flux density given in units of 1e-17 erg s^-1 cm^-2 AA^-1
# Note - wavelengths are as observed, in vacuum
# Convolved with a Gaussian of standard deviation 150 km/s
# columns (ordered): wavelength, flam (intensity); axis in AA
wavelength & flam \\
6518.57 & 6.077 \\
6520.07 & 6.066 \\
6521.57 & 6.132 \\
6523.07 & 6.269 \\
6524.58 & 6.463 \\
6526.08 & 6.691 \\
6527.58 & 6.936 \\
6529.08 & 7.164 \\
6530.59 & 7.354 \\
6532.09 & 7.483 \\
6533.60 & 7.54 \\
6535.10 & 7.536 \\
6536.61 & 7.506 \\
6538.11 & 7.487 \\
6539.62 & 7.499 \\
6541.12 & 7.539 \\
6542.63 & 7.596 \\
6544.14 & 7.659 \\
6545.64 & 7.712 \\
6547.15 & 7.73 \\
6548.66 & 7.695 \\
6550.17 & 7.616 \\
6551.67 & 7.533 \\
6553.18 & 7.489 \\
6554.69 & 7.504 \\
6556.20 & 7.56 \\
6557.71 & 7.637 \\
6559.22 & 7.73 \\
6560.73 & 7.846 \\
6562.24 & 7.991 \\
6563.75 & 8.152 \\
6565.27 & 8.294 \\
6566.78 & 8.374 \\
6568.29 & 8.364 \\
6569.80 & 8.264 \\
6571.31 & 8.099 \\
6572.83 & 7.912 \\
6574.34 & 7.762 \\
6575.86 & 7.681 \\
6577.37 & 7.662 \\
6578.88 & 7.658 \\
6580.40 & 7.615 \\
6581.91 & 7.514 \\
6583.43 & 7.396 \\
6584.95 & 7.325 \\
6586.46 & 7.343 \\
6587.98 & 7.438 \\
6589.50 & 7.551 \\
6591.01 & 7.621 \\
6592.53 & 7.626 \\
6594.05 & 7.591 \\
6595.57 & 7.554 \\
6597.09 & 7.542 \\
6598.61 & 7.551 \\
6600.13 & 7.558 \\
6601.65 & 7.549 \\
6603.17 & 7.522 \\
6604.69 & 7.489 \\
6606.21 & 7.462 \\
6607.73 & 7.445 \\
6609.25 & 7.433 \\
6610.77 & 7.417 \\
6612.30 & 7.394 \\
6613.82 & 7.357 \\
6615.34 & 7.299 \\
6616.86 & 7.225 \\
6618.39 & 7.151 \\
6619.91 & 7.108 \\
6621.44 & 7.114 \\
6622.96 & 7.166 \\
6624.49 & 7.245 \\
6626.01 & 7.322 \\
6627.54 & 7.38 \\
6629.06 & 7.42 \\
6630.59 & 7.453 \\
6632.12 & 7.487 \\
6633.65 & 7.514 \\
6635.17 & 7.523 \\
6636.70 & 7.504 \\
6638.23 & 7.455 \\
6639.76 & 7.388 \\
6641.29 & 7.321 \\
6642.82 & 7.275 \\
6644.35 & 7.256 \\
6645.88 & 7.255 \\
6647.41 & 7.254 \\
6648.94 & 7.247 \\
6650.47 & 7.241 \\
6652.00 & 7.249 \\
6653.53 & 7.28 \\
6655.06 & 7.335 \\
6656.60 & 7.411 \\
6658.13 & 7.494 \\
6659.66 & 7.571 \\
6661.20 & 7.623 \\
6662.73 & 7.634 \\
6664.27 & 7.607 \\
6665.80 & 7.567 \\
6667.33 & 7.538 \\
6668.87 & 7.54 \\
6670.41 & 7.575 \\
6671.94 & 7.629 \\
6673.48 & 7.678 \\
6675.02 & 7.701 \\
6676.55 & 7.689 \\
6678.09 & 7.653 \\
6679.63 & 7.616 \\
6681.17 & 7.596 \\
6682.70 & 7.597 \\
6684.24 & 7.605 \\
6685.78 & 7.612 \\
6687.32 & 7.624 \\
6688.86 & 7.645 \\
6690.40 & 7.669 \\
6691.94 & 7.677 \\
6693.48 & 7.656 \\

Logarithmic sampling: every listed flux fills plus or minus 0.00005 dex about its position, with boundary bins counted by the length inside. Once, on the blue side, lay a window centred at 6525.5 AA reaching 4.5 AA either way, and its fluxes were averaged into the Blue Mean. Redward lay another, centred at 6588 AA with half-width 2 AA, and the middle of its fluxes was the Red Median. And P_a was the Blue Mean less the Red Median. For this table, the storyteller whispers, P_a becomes -0.8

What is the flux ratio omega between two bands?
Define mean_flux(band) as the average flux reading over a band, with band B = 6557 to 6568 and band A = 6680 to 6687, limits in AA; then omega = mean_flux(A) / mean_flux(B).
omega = 0.95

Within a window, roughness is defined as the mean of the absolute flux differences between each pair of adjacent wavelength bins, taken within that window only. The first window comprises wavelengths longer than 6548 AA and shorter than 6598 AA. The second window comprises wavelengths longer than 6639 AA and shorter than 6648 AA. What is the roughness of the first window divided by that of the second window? 2.9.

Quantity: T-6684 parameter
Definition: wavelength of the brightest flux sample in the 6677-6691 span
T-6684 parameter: 6690.40 AA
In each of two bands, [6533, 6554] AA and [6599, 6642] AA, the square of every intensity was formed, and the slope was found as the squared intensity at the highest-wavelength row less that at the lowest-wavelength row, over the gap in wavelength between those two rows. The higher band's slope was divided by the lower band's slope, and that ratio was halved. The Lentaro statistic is 1.1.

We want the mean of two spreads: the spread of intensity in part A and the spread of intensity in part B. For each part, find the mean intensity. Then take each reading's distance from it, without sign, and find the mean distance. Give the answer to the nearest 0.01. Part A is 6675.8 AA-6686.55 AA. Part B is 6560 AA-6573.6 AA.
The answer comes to 0.09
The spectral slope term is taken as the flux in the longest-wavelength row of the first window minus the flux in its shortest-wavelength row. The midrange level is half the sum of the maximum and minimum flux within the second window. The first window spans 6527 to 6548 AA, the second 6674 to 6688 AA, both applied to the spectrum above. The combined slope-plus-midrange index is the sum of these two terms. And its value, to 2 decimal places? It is 8.44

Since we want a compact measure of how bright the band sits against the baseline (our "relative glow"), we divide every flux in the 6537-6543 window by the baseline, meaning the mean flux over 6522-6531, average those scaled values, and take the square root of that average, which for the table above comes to 1.05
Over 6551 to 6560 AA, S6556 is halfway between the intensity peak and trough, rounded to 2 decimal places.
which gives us 7.61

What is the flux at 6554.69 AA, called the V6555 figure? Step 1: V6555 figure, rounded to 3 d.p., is 7.504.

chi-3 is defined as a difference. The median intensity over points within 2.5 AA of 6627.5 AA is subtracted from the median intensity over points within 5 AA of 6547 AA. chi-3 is 0.3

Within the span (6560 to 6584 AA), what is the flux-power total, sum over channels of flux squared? 1003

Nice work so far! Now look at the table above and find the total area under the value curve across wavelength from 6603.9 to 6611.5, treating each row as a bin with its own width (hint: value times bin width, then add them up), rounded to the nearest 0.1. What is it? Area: 56.7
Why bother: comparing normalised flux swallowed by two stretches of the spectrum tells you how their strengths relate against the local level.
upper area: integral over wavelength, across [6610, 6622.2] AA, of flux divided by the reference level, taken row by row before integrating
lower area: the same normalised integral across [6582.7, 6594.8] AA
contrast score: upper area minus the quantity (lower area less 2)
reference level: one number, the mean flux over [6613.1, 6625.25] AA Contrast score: 1.7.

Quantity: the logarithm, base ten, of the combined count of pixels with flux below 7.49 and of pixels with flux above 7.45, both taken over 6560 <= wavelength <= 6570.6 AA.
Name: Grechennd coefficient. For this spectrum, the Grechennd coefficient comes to 0.85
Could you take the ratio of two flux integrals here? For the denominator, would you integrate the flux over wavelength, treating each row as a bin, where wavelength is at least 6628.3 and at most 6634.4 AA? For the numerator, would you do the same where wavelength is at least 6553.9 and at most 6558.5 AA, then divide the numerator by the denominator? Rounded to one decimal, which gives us 0.8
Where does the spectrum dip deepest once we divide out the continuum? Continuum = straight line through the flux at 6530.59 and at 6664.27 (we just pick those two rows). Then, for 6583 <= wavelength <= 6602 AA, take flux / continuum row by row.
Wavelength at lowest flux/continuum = 6584.95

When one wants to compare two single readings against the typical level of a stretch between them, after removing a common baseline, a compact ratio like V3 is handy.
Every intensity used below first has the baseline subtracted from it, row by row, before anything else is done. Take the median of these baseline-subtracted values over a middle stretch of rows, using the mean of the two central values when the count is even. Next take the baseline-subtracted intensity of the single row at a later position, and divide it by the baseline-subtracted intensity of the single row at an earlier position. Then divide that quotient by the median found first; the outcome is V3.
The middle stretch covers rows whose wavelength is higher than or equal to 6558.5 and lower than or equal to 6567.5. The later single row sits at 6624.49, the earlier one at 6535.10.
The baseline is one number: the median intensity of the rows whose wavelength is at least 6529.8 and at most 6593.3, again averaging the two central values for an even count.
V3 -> 10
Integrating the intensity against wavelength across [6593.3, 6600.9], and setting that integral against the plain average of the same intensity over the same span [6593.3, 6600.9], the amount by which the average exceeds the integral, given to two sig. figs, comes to -50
